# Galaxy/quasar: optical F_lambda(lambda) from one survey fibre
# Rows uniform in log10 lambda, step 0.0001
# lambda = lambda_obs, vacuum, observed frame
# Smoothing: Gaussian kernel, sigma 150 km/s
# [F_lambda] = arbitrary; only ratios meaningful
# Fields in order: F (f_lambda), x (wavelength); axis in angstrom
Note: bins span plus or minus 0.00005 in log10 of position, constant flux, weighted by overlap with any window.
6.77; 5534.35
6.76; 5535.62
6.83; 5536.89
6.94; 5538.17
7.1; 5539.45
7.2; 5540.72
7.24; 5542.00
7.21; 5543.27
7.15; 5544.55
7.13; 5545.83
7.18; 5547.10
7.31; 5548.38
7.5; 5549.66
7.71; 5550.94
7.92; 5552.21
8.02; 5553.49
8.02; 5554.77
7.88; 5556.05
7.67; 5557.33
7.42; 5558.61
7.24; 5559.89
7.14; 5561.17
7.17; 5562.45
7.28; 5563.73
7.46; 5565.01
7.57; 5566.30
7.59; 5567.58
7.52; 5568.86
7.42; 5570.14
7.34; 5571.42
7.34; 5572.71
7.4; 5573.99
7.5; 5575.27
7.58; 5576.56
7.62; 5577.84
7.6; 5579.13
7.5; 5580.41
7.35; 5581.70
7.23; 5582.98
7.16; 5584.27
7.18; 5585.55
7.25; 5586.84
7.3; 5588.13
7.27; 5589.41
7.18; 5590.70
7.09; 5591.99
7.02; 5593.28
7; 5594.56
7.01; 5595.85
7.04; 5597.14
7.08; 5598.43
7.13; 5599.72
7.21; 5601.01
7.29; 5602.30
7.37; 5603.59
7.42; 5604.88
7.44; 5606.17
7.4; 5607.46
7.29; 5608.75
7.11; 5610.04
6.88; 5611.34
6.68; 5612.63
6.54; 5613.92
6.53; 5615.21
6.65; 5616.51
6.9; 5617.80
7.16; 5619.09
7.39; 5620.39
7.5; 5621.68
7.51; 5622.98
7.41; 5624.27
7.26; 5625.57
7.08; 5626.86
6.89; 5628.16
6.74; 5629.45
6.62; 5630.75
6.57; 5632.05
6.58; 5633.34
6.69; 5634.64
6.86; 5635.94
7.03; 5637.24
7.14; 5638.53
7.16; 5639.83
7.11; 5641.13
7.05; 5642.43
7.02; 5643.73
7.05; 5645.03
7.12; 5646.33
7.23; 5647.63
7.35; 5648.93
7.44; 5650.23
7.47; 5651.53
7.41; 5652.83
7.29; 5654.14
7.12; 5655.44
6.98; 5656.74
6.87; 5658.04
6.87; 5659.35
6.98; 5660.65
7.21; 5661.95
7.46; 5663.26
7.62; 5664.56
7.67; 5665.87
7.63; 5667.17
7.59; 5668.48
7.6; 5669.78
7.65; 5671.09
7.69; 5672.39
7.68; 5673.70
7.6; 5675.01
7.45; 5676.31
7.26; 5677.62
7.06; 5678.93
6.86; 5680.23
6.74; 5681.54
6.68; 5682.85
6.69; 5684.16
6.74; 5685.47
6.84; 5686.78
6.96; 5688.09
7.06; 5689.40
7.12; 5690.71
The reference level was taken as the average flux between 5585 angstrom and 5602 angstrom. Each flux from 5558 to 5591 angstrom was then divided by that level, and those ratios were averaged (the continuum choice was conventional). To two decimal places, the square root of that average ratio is 1.02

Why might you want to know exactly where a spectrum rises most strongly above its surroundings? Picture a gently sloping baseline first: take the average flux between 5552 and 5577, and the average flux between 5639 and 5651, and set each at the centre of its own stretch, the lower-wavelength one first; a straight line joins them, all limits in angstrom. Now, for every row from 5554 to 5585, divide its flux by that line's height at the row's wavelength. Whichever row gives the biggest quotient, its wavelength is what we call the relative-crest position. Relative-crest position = 5554.77 angstrom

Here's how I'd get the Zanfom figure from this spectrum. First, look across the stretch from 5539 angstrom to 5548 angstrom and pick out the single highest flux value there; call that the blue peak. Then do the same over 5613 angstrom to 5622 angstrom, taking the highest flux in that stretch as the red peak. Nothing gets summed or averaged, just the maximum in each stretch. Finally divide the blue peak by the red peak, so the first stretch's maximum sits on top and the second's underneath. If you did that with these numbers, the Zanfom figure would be 0.965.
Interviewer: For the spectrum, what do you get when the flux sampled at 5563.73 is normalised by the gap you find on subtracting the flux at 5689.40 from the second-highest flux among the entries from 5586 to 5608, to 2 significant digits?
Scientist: 20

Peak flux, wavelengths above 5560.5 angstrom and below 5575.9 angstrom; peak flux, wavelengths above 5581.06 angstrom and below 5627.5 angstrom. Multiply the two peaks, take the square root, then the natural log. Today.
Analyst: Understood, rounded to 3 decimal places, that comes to 2.022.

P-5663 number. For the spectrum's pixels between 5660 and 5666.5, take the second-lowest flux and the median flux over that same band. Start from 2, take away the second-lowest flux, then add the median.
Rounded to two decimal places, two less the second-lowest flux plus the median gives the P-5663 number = 2.25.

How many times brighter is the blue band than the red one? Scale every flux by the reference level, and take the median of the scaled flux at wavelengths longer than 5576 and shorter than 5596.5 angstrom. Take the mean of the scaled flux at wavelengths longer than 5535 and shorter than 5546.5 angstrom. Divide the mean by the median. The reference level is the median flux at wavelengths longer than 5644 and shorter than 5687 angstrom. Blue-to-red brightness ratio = 0.98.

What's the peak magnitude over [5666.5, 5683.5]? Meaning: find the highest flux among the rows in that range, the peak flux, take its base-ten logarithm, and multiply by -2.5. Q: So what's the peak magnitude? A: -2.215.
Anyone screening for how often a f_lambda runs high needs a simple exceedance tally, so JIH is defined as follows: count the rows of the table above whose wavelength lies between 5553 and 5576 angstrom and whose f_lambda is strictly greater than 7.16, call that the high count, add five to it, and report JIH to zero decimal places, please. 22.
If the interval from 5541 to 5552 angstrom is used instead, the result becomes 11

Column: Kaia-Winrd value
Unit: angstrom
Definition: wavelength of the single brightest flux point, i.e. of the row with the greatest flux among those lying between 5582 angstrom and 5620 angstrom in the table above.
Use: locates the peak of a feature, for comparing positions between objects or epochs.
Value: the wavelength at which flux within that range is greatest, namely 5606.17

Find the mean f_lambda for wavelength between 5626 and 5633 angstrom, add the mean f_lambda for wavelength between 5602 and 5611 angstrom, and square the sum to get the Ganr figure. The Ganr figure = 199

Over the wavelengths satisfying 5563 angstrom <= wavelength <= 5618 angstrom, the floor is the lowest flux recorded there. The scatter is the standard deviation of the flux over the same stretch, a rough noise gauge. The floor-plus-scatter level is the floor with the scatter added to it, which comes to 6.81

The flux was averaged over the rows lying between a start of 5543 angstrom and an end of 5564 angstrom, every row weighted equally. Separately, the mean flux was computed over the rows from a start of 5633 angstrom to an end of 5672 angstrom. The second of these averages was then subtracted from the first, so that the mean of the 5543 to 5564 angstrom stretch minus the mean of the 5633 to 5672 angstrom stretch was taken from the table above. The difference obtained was 0.3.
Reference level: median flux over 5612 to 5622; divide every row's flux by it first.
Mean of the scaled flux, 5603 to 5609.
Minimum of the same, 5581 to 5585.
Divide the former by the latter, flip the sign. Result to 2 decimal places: -1.03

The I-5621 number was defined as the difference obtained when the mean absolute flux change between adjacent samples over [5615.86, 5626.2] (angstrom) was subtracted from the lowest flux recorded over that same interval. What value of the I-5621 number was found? 6.49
